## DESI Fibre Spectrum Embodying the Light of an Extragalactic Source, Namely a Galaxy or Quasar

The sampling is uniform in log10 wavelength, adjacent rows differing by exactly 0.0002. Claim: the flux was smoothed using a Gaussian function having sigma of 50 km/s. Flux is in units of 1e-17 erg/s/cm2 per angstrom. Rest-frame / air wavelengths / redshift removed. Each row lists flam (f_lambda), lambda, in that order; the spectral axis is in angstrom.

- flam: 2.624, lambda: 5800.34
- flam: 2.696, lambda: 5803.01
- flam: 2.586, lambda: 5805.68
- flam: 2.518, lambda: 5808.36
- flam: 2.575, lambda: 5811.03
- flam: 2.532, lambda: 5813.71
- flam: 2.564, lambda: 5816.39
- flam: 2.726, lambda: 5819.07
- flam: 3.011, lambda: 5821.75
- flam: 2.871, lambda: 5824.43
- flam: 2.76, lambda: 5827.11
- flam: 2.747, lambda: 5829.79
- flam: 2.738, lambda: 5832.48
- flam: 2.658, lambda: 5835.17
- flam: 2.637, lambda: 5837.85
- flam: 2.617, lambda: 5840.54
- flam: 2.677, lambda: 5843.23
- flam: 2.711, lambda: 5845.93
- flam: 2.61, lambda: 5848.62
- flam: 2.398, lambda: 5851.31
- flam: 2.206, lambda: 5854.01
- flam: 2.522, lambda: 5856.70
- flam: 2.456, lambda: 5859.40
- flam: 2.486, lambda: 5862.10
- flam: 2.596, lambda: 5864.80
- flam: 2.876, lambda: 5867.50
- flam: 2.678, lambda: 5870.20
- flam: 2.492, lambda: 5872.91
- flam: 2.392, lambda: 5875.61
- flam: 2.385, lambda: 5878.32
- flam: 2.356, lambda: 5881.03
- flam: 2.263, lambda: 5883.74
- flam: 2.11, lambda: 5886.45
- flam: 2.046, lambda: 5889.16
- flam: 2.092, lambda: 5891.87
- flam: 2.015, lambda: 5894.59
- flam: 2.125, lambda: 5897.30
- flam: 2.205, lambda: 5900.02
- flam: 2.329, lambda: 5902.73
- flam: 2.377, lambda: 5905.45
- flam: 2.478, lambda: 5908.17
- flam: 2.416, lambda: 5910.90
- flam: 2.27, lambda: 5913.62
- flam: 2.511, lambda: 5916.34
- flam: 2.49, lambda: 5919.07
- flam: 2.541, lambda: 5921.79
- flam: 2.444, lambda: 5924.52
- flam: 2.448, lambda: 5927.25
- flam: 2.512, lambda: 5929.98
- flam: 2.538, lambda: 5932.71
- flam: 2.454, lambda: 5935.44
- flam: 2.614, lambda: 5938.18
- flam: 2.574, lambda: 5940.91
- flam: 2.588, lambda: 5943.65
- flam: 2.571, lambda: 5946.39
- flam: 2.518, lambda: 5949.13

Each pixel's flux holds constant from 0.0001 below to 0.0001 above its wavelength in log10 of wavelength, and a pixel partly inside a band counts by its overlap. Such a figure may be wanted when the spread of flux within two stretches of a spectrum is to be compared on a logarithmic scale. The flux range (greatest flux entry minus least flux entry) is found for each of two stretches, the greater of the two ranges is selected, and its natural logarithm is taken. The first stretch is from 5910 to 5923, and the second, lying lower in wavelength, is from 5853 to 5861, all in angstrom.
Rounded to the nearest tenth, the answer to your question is -1.2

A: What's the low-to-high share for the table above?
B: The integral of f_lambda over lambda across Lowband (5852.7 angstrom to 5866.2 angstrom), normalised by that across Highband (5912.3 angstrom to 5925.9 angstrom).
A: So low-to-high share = 0.99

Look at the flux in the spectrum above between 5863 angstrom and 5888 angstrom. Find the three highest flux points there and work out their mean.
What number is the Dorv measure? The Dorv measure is 2.72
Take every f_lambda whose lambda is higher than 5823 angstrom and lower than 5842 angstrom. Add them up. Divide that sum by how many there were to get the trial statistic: 2.72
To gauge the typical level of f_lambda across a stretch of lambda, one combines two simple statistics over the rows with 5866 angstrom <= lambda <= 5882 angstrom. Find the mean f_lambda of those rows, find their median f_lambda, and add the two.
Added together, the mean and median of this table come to 5.0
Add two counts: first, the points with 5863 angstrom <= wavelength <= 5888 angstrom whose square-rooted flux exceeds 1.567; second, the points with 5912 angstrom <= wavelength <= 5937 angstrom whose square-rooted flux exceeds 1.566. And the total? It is 10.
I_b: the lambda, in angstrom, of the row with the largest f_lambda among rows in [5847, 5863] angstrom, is 5848.62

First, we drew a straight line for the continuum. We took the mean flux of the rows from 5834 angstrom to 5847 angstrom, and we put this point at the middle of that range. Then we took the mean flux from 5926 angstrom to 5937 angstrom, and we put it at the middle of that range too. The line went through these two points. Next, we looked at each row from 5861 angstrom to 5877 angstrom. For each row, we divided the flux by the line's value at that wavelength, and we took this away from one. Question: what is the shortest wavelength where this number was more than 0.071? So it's 5875.61 angstrom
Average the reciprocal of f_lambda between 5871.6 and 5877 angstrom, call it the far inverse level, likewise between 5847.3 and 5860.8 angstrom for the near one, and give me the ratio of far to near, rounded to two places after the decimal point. 1.00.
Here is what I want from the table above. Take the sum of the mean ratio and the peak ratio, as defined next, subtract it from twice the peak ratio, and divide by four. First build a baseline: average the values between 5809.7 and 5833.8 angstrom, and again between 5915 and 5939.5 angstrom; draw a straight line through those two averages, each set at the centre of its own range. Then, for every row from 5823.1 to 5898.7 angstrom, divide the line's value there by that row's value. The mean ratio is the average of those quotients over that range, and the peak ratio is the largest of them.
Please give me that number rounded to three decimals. 0.051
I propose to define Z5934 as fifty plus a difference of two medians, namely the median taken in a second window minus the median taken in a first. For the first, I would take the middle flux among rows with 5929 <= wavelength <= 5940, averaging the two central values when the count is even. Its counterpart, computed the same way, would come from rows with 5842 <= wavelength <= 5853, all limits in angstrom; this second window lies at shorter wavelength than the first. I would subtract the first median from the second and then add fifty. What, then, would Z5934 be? 50.1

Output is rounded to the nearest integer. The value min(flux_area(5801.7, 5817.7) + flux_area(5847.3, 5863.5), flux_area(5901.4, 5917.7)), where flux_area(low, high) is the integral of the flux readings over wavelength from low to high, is 39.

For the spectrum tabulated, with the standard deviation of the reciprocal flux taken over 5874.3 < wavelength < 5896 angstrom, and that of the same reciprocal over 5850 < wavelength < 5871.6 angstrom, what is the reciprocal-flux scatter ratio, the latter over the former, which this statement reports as 1.0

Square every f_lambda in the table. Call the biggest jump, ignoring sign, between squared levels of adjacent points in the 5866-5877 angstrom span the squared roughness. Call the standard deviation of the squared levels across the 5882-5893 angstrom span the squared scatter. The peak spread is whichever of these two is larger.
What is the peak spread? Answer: 1.10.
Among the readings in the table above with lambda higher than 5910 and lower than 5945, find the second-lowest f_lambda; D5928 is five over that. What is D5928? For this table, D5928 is 2.07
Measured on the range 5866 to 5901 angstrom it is 2.44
